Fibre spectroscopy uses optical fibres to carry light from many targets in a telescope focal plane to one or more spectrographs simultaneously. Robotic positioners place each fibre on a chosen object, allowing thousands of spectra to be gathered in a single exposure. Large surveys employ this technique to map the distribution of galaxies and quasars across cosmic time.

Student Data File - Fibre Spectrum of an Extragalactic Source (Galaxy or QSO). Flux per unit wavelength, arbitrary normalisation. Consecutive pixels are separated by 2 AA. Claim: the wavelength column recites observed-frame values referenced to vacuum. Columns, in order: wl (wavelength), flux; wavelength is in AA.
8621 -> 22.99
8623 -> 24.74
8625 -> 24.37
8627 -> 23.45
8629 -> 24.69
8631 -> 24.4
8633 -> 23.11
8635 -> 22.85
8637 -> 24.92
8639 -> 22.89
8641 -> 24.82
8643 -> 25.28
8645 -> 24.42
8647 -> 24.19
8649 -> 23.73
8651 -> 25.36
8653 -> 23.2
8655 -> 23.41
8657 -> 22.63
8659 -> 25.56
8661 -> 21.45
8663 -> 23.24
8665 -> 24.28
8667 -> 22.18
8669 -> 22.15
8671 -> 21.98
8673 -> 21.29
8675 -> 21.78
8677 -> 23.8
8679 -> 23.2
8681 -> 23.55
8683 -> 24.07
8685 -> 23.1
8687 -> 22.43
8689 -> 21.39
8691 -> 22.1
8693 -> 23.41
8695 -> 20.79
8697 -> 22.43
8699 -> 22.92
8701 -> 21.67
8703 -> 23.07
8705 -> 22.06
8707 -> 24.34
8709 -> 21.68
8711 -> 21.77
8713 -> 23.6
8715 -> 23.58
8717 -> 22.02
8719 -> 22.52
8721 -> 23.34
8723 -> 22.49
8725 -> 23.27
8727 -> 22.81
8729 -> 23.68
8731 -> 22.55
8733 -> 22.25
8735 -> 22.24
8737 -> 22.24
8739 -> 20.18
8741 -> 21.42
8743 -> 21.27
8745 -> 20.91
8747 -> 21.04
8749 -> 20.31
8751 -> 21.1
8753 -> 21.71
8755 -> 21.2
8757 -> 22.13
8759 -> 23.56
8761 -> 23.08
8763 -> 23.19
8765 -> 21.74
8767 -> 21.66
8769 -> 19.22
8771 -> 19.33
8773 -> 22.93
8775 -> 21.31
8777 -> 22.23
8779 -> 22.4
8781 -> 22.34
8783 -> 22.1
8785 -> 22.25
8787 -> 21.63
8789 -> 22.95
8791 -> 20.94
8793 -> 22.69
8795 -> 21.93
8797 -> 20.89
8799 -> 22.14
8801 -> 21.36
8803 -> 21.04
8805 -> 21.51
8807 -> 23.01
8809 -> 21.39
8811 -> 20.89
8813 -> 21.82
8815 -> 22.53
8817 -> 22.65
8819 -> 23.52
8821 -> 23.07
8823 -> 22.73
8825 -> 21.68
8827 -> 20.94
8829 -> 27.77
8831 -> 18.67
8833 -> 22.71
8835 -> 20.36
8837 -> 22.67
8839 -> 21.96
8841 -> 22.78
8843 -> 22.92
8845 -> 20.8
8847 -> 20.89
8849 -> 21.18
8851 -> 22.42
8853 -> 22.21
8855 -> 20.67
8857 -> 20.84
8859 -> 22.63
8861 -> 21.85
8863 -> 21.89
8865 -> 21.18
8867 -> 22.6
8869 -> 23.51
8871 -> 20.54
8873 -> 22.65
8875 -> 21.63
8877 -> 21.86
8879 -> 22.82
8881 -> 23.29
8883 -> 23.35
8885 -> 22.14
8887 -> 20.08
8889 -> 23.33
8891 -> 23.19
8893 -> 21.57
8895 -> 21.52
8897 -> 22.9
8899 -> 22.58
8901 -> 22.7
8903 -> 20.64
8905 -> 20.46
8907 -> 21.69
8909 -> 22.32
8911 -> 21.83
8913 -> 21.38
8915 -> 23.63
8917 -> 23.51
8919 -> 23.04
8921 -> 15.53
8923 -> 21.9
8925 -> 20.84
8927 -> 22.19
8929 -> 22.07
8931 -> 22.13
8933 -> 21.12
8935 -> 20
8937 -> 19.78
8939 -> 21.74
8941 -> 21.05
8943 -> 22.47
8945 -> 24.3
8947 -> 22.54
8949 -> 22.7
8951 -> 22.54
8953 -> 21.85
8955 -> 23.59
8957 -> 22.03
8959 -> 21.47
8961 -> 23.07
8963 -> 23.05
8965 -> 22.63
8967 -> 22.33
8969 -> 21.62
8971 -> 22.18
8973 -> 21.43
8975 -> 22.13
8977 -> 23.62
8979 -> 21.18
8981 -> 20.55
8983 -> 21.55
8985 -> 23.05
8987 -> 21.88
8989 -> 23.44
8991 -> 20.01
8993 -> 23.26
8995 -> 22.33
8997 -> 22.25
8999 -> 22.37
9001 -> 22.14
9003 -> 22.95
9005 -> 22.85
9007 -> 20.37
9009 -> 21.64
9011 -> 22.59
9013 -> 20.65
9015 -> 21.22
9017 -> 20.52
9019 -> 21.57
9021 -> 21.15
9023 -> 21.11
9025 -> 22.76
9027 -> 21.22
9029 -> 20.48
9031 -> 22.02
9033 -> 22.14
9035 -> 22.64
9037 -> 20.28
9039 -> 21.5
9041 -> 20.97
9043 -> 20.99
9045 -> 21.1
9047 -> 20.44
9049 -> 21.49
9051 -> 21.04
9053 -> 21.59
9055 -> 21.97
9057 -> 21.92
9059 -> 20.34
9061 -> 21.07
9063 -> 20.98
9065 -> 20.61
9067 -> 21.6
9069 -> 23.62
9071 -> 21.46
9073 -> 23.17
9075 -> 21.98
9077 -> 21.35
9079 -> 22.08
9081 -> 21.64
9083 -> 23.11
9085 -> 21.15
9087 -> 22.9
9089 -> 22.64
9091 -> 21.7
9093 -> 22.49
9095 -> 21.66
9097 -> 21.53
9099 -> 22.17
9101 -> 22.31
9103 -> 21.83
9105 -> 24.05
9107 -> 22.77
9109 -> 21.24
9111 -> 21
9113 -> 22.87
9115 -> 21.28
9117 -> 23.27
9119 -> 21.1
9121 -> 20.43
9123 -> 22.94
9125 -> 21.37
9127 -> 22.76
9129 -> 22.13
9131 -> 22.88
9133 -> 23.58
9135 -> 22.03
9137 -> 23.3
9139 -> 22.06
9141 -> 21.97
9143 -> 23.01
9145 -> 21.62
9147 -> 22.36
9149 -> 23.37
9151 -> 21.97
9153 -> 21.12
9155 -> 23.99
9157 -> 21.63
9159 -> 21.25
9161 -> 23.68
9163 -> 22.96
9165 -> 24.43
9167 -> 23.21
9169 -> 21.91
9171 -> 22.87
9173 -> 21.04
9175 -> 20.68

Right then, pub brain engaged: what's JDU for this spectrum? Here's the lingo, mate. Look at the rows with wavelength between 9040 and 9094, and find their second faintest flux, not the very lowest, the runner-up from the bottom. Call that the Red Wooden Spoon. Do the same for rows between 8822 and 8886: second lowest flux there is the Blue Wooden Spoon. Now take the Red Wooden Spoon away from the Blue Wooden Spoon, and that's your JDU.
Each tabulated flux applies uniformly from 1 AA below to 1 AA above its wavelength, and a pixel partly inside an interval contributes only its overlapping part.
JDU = -0.1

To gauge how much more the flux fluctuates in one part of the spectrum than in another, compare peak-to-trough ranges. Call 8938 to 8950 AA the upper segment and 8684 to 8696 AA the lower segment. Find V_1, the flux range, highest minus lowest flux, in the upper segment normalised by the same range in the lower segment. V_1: 1.24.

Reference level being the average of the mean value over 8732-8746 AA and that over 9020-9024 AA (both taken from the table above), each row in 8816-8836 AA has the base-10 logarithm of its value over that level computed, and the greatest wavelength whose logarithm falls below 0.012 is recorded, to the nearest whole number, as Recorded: 8835 AA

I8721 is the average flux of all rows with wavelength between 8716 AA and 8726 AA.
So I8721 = 22.7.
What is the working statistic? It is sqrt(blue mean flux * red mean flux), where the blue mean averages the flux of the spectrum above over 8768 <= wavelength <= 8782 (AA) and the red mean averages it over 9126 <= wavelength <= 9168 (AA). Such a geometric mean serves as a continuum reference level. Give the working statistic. 22.0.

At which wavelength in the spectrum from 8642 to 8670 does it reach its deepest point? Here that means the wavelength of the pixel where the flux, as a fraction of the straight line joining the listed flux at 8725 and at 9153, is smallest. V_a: 8661 AA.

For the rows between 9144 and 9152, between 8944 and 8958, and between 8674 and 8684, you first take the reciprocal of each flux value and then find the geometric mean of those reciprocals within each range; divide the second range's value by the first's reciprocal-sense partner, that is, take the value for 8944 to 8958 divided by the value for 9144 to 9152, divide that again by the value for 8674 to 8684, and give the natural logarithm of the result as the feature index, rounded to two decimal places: 3.13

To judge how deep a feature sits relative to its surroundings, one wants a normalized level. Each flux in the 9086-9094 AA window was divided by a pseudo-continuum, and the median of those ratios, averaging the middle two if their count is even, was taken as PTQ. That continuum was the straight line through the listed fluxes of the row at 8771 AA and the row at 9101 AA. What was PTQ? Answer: 1.02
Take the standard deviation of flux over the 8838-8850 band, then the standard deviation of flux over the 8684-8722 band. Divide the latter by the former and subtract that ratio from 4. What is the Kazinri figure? 3.0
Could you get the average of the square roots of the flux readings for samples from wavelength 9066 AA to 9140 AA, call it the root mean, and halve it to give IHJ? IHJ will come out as 2.355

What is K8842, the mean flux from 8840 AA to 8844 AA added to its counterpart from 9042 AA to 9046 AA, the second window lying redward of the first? 43.9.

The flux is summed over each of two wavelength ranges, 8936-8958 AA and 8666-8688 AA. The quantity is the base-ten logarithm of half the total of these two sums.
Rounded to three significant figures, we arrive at 2.39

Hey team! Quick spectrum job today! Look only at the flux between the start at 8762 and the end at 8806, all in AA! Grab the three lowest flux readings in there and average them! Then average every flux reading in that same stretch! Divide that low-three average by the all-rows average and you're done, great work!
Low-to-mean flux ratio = 0.91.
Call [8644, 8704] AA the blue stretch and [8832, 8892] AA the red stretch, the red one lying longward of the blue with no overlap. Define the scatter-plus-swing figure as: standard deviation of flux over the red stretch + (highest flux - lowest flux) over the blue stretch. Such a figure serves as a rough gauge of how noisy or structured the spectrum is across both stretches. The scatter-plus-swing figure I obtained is 5.8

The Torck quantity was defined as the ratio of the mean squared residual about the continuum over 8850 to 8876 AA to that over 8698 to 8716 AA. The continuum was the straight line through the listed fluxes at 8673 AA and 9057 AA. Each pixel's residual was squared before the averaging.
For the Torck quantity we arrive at 0.3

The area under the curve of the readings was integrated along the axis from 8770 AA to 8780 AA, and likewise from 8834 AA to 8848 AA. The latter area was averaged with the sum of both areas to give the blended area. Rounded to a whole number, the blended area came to 413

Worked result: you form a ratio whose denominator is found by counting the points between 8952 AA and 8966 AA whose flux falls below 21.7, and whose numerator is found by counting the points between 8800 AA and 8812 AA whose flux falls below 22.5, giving 5.0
